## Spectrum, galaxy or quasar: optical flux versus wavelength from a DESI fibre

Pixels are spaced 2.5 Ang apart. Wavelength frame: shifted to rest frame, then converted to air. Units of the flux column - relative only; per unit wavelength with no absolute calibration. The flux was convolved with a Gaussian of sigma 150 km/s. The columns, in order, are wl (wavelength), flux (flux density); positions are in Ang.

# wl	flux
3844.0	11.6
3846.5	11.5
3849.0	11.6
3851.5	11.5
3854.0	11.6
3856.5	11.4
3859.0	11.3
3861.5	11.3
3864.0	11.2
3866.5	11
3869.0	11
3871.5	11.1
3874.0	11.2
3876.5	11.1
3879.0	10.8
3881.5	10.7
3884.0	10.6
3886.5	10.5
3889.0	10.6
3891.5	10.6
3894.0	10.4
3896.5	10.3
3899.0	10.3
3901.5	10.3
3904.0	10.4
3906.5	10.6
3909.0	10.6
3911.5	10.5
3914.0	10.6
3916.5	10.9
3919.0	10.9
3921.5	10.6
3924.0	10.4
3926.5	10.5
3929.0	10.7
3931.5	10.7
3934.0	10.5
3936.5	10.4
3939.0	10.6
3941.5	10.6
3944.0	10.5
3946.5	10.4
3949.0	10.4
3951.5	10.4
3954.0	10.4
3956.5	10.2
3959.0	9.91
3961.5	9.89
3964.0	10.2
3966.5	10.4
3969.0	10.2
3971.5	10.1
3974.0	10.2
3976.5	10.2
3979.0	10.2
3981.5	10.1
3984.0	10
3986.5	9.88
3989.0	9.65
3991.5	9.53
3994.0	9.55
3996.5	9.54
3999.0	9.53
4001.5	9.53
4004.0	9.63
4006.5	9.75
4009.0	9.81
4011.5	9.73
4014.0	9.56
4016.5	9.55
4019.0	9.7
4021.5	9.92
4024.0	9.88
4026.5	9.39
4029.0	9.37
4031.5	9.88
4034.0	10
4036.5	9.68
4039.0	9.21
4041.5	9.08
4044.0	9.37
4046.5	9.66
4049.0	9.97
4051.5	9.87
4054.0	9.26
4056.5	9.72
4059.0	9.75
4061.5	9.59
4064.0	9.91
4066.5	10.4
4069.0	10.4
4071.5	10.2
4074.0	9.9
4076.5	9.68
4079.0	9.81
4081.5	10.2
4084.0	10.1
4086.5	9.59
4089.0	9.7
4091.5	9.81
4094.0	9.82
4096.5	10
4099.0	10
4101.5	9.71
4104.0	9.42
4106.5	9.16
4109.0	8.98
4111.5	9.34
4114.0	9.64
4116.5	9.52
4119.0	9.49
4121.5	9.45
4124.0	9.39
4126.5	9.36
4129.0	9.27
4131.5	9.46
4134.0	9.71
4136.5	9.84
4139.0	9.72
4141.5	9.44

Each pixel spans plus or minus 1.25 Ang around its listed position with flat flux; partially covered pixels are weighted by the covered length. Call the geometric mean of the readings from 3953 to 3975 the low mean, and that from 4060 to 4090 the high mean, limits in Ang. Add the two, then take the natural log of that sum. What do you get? 3.00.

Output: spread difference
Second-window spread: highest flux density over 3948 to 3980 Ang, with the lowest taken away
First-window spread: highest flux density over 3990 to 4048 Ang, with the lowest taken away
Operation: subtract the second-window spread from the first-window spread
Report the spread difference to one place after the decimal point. 0.4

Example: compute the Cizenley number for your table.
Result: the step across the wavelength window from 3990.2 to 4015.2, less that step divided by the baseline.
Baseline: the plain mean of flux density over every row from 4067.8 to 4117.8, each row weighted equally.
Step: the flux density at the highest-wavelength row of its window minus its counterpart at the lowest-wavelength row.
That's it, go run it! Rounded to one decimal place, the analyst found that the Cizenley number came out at 0.0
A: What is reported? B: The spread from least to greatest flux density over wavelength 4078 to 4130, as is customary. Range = 1.22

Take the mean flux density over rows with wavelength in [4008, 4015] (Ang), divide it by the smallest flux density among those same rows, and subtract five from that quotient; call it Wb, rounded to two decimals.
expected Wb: -3.99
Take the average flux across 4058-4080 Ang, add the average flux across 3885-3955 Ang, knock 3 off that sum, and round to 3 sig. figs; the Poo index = 17.5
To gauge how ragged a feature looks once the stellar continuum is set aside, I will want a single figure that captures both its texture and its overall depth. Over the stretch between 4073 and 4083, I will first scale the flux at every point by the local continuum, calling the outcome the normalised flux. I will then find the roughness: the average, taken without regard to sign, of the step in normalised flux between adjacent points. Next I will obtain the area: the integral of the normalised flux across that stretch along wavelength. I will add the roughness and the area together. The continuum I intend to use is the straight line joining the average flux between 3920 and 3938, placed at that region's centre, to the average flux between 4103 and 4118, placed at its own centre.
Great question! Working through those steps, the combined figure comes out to 10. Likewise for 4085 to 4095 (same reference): 10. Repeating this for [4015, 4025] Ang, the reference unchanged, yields 10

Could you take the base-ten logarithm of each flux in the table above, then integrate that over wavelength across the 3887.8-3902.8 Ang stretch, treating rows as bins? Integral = 15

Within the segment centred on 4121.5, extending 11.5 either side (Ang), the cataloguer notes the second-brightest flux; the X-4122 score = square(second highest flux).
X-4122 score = 91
